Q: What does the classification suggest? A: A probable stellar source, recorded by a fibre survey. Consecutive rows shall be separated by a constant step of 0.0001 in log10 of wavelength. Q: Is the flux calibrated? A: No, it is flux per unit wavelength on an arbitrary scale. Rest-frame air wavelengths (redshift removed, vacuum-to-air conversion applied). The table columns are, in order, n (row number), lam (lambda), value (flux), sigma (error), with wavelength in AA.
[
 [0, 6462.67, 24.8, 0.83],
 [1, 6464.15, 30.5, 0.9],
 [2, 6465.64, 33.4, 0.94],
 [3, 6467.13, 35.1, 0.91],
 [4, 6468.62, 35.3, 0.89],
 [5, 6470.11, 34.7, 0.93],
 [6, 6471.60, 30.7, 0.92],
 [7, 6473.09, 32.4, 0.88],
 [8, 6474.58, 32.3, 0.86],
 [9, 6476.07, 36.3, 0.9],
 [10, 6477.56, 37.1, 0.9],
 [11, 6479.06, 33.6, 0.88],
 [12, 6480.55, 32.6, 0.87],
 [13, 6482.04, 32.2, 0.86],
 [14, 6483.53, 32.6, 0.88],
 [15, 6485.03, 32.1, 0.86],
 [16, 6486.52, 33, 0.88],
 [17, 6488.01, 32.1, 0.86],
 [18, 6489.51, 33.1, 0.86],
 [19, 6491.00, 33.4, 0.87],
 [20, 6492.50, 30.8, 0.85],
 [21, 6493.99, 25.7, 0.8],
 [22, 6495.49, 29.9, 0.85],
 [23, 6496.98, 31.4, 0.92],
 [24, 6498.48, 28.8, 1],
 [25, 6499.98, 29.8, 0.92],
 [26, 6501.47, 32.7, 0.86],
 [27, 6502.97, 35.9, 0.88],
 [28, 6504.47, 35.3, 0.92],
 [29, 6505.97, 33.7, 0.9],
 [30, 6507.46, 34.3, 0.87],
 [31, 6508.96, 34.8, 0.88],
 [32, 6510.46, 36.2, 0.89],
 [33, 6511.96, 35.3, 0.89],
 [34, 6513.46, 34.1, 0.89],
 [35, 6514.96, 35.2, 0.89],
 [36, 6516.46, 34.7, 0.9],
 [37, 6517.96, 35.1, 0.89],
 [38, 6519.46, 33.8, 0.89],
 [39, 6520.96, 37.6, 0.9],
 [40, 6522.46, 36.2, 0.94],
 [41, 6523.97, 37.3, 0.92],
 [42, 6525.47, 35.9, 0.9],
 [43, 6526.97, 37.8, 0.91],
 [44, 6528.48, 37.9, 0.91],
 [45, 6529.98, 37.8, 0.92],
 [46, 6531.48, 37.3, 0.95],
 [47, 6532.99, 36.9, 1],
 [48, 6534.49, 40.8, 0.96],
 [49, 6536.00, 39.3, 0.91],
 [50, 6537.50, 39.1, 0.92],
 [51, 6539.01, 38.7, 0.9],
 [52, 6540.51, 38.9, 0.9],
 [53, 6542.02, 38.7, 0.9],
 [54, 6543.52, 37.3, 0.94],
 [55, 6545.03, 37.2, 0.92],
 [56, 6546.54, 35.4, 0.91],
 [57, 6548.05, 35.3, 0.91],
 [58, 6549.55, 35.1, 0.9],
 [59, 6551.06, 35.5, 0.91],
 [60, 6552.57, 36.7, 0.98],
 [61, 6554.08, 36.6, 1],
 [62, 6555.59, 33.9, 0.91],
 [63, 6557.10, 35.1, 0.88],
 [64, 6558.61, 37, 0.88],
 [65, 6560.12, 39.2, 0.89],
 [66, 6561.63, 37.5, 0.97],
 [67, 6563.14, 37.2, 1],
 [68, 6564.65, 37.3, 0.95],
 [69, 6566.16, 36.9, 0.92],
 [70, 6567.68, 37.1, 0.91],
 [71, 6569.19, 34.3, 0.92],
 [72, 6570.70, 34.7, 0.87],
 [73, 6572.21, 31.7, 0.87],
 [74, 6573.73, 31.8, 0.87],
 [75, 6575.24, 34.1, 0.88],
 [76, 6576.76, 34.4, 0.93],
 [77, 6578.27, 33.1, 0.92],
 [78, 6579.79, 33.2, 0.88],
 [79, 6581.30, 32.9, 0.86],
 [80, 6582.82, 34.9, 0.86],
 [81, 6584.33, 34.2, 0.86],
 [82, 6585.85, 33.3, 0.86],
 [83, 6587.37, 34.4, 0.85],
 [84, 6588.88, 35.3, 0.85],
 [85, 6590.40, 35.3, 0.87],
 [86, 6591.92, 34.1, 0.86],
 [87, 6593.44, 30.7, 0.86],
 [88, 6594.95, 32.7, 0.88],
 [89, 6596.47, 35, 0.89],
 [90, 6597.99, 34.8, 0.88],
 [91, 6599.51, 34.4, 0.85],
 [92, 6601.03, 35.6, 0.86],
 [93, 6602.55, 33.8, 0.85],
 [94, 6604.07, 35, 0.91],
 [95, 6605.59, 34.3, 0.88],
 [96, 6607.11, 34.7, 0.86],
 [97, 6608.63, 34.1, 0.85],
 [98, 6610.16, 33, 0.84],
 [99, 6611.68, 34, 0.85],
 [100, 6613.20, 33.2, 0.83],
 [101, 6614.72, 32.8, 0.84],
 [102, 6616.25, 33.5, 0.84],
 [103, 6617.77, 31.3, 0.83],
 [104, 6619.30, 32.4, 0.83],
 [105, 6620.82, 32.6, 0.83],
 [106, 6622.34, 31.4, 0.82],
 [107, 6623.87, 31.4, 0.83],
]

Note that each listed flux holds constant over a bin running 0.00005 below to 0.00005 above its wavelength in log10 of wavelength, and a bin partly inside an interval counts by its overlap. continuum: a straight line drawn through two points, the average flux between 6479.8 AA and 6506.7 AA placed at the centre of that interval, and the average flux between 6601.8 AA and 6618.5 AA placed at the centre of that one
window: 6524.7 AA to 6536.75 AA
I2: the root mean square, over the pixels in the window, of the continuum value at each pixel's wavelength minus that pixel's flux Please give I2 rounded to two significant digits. 5.6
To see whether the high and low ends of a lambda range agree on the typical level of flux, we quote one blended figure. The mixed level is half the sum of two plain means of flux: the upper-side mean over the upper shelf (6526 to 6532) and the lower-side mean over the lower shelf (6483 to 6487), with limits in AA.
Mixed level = 35.1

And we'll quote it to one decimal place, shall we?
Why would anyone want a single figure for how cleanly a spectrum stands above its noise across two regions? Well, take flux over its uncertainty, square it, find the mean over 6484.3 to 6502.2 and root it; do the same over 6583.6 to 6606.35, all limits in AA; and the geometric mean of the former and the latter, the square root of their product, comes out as 37.5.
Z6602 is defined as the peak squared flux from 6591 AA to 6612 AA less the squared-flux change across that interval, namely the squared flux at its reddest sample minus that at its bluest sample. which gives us 1274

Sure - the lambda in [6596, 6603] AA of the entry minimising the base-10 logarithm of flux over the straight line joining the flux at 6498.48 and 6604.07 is 6602.55 AA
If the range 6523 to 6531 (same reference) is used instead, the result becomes 6525.47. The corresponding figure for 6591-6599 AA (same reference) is 6593.44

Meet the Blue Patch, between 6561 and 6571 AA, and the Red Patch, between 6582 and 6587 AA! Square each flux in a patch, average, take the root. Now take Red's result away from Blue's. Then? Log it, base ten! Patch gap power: 0.36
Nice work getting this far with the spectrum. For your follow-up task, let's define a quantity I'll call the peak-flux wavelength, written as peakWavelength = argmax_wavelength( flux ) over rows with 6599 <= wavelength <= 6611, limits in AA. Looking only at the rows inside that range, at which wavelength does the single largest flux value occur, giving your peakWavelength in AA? 6601.03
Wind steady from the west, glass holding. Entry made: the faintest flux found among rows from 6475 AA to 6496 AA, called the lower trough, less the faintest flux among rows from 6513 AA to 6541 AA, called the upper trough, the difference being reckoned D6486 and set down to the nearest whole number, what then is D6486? -8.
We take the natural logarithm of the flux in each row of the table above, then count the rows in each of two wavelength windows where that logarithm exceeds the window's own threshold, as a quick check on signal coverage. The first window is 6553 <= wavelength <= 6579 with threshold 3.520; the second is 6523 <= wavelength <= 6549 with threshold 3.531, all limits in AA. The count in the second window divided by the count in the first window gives 1.2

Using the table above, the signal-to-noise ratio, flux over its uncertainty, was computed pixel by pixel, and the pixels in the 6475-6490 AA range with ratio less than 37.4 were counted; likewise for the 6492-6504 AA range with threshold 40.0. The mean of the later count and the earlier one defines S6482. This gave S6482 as 5.0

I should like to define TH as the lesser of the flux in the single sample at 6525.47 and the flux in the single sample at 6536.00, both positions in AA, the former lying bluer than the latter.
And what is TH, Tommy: 35.9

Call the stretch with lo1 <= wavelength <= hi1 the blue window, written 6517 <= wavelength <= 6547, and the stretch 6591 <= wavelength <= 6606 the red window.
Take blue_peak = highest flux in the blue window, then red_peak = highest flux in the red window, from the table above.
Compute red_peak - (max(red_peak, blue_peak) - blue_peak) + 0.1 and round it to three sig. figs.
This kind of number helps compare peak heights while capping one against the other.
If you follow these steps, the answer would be 35.7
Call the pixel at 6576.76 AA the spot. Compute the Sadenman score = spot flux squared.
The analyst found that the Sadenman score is 1183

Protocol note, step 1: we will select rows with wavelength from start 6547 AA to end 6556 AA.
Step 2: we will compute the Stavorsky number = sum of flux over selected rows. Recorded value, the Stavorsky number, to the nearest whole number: 213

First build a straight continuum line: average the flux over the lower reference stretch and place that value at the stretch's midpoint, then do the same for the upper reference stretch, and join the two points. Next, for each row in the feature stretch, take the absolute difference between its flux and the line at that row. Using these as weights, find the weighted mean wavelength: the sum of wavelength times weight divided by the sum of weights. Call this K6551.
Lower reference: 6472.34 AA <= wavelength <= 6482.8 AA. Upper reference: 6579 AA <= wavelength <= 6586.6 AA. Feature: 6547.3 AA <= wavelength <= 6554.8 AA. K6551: 6551.7 AA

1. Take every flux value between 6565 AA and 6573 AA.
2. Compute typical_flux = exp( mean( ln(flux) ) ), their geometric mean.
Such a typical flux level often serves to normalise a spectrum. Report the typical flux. 34.9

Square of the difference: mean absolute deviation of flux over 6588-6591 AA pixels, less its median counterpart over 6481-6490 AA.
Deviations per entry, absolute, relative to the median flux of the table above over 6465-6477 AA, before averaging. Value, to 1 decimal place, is 0.2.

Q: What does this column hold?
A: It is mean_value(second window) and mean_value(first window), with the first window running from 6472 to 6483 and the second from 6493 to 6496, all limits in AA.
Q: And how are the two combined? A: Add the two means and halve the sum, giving 30.8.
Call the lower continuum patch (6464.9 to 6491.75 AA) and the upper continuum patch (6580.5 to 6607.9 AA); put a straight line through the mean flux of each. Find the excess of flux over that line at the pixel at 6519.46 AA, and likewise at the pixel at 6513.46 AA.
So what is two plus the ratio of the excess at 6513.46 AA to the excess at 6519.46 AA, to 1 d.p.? 6.7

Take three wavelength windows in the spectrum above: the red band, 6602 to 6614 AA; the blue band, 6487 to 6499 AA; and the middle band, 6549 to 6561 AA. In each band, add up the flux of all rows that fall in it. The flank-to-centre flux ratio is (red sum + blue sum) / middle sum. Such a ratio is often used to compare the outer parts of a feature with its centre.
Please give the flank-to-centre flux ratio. 1.79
